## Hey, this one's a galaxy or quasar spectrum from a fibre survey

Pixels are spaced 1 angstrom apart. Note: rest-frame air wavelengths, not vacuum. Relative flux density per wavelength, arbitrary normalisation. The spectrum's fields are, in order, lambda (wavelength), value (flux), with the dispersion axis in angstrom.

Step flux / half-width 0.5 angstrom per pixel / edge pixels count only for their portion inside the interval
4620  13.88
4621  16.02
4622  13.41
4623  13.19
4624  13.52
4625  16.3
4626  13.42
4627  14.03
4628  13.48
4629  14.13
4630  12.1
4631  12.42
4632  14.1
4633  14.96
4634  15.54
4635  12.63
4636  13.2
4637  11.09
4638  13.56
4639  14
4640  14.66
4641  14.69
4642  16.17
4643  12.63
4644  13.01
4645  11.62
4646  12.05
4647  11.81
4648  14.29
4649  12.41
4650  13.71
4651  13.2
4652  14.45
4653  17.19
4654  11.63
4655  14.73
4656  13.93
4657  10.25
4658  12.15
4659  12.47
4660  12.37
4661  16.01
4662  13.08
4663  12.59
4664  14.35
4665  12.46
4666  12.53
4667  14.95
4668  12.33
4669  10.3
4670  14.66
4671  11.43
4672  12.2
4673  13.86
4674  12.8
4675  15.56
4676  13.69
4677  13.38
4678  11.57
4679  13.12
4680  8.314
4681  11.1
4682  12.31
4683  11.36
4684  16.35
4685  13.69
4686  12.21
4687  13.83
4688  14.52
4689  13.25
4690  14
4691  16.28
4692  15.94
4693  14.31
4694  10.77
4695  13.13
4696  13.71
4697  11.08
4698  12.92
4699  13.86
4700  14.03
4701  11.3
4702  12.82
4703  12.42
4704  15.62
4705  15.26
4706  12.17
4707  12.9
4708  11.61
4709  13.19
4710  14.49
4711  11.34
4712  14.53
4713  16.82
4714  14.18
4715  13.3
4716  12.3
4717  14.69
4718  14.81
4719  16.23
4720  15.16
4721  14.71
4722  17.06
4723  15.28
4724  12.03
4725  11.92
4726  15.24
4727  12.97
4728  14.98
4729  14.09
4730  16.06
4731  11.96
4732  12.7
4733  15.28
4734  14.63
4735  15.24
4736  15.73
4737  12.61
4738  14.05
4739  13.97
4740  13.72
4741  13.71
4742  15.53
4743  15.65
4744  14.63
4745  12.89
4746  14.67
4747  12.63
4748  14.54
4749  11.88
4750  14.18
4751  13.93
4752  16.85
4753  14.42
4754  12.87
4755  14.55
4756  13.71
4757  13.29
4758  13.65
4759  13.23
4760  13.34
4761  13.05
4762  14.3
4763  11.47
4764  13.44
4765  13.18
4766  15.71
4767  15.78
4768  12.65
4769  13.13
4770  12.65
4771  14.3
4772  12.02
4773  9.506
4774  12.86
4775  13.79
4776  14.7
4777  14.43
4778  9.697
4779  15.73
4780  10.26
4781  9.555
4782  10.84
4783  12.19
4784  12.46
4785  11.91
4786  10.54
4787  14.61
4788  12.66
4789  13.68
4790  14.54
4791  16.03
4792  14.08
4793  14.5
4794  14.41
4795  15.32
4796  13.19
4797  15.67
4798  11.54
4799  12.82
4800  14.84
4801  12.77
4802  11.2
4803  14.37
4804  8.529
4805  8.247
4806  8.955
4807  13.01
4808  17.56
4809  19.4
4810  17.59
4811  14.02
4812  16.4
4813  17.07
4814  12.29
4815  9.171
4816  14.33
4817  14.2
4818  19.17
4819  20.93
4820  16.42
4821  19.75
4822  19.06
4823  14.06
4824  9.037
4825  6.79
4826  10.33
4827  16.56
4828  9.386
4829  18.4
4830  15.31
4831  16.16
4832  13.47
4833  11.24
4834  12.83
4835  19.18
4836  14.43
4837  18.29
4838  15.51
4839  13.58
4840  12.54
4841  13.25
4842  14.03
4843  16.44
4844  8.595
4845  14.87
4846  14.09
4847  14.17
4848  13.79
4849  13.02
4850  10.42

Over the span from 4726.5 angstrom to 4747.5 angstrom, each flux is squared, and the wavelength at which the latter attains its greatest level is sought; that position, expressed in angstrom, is 4730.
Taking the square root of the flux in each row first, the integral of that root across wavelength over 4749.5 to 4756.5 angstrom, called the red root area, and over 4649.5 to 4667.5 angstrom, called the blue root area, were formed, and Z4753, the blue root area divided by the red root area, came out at 2.5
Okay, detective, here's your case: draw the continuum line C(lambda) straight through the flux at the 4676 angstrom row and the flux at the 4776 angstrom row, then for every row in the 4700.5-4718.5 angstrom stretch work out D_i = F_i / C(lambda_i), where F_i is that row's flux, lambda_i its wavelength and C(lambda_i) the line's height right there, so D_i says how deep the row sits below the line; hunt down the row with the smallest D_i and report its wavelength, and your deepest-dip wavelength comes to 4711 angstrom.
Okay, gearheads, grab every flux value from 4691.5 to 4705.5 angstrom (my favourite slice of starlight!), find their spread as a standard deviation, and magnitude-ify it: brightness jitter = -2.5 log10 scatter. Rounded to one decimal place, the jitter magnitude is -0.5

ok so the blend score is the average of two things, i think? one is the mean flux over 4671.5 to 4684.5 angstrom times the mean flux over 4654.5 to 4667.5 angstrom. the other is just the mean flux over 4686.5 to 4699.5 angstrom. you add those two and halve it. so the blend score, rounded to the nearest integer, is 91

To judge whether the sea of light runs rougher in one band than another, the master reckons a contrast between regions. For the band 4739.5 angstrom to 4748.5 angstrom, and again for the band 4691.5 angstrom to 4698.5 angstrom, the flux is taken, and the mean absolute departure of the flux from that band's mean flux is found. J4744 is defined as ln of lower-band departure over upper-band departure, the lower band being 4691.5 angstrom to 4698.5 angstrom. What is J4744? 0.4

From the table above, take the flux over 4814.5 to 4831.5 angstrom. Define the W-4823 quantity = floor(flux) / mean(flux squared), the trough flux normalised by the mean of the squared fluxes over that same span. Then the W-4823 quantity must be 0.0292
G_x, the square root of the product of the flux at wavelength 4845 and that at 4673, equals 14.4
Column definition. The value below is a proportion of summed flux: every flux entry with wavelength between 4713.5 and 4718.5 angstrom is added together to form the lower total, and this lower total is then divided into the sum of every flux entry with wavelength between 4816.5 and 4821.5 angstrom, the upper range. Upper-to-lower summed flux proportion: 1.31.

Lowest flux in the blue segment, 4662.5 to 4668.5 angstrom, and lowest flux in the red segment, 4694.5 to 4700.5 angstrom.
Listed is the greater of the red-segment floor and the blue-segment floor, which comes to 12.3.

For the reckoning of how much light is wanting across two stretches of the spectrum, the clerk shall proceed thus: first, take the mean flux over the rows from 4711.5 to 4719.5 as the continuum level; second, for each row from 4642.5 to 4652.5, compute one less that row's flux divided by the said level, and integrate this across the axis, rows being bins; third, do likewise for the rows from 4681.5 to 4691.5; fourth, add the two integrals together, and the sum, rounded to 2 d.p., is 1.72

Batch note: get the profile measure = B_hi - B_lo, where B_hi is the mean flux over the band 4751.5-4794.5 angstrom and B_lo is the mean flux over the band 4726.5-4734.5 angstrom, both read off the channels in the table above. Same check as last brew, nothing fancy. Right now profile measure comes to -0.8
